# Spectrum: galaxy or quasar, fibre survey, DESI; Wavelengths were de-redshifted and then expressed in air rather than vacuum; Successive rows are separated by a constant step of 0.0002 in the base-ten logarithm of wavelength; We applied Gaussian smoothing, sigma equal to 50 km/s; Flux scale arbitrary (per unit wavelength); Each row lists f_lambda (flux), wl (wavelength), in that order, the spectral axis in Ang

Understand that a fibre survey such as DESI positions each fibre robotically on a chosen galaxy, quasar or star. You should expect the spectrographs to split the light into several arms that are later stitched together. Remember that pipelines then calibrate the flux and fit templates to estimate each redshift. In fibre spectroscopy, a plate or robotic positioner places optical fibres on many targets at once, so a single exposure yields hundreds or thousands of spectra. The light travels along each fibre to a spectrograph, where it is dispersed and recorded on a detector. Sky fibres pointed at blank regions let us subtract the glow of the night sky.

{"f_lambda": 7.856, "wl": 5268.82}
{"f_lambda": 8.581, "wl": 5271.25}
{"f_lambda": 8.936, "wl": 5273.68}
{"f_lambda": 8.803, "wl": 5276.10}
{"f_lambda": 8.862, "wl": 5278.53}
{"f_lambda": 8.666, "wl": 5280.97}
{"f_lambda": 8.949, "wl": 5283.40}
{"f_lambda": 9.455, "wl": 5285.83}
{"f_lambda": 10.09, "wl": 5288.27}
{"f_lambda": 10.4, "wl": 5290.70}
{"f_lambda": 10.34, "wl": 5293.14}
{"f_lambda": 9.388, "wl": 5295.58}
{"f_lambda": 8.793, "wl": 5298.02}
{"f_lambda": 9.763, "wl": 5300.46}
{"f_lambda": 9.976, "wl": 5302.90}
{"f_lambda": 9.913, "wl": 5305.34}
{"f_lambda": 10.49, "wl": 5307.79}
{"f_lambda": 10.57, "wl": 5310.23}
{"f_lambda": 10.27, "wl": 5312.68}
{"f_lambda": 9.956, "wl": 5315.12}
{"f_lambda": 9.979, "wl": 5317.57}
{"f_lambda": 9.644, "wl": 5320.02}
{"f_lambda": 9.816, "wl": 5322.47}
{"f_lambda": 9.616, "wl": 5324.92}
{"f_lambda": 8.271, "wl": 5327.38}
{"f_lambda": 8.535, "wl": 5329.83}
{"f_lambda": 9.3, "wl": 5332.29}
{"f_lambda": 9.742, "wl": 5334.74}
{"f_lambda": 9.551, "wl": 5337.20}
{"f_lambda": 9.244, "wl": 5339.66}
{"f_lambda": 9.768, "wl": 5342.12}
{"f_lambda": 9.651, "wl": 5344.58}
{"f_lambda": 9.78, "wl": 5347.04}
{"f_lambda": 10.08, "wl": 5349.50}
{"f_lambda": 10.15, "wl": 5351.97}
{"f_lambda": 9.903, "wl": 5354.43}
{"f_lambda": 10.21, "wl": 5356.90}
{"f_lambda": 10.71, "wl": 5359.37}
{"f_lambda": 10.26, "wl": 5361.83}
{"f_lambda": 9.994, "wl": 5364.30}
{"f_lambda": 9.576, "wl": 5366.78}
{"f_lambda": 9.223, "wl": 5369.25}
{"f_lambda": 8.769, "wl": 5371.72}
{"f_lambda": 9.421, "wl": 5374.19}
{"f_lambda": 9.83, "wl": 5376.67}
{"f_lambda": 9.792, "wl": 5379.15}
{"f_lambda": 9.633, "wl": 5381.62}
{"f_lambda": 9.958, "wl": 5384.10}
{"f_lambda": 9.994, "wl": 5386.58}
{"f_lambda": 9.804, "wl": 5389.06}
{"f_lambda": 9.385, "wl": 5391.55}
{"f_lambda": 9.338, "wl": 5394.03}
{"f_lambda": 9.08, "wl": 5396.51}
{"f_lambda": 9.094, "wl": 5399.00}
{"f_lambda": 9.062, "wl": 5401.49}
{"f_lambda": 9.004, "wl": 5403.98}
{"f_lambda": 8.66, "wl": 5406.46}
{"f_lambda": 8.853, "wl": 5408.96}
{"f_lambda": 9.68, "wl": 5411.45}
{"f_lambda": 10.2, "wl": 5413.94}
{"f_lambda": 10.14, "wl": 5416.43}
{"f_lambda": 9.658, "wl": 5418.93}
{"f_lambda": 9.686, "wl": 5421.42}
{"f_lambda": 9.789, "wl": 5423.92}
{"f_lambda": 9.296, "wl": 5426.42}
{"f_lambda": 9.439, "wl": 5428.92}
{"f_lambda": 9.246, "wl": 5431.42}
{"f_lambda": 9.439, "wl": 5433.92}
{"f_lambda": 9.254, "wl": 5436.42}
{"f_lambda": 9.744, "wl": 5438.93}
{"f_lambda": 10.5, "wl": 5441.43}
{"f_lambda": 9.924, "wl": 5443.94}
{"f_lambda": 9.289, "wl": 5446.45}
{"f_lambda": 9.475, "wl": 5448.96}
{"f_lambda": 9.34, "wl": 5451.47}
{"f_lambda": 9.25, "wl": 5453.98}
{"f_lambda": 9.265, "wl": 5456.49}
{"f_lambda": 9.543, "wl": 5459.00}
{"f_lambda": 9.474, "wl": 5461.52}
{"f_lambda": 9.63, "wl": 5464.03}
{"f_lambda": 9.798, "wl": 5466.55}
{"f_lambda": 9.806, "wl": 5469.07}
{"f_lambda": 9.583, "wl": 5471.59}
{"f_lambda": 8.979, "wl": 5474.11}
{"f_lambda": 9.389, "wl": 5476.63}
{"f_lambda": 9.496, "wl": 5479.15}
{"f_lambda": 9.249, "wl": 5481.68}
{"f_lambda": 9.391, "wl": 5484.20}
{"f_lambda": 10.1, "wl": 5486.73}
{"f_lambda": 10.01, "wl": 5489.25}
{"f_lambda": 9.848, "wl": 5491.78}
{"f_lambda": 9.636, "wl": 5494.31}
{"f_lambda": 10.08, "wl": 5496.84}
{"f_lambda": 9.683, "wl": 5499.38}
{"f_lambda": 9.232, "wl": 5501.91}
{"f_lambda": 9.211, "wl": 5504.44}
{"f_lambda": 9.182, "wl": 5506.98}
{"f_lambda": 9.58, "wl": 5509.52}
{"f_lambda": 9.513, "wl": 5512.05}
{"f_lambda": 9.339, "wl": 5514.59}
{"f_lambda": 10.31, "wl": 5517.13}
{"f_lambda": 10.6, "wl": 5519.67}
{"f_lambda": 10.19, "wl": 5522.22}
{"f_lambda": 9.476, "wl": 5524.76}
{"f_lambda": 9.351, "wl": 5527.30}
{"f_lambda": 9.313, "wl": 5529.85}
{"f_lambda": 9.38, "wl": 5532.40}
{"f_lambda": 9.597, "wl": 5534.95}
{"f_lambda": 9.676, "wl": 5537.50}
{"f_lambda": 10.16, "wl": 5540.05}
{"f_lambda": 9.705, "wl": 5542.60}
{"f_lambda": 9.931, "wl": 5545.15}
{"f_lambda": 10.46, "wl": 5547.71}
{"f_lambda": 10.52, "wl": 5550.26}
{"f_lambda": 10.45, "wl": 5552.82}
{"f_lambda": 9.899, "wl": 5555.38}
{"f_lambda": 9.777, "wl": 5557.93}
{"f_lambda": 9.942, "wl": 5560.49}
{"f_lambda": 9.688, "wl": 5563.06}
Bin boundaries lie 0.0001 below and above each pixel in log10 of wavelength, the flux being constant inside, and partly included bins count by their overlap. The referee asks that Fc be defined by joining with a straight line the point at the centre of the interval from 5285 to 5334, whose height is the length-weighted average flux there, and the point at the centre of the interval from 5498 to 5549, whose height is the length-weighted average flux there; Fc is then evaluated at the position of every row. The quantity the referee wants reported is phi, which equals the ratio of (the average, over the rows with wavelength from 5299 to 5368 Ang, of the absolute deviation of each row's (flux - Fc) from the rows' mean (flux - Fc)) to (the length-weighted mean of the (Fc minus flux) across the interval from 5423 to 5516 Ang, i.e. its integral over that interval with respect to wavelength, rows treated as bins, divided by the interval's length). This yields 2.2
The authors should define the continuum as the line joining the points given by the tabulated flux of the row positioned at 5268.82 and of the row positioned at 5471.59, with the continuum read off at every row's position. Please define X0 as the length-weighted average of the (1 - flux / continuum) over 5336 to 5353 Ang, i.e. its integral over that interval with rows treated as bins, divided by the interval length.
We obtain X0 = -0.15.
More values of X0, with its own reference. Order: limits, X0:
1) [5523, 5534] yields 0.06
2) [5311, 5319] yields -0.22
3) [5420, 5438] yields -0.03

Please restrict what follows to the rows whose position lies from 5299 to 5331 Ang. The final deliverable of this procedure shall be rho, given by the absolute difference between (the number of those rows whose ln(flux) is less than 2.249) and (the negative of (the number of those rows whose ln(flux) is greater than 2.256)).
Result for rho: 13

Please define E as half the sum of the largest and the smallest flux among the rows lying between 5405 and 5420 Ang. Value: 9.43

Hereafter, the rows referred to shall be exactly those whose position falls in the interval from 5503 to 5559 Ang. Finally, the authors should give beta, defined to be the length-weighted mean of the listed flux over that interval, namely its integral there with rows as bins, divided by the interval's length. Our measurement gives 9.8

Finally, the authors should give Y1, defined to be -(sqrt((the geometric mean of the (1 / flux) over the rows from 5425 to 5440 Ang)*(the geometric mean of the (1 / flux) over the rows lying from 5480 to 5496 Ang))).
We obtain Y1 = -0.105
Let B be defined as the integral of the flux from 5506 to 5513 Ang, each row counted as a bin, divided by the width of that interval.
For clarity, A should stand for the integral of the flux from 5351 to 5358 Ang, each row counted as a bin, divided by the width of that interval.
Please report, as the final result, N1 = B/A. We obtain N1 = 0.94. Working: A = 10.1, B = 9.4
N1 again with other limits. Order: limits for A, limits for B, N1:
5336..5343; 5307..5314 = 1.10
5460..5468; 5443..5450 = 0.99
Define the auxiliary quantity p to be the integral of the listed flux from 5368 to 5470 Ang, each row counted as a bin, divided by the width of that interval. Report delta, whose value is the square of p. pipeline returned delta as 90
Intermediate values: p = 9.51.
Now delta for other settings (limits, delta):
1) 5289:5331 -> 95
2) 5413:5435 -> 93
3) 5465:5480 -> 90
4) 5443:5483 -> 90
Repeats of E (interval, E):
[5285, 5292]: 9.93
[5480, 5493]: 9.67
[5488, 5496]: 9.82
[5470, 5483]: 9.28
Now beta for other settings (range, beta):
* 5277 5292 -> 9.4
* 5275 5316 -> 9.7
